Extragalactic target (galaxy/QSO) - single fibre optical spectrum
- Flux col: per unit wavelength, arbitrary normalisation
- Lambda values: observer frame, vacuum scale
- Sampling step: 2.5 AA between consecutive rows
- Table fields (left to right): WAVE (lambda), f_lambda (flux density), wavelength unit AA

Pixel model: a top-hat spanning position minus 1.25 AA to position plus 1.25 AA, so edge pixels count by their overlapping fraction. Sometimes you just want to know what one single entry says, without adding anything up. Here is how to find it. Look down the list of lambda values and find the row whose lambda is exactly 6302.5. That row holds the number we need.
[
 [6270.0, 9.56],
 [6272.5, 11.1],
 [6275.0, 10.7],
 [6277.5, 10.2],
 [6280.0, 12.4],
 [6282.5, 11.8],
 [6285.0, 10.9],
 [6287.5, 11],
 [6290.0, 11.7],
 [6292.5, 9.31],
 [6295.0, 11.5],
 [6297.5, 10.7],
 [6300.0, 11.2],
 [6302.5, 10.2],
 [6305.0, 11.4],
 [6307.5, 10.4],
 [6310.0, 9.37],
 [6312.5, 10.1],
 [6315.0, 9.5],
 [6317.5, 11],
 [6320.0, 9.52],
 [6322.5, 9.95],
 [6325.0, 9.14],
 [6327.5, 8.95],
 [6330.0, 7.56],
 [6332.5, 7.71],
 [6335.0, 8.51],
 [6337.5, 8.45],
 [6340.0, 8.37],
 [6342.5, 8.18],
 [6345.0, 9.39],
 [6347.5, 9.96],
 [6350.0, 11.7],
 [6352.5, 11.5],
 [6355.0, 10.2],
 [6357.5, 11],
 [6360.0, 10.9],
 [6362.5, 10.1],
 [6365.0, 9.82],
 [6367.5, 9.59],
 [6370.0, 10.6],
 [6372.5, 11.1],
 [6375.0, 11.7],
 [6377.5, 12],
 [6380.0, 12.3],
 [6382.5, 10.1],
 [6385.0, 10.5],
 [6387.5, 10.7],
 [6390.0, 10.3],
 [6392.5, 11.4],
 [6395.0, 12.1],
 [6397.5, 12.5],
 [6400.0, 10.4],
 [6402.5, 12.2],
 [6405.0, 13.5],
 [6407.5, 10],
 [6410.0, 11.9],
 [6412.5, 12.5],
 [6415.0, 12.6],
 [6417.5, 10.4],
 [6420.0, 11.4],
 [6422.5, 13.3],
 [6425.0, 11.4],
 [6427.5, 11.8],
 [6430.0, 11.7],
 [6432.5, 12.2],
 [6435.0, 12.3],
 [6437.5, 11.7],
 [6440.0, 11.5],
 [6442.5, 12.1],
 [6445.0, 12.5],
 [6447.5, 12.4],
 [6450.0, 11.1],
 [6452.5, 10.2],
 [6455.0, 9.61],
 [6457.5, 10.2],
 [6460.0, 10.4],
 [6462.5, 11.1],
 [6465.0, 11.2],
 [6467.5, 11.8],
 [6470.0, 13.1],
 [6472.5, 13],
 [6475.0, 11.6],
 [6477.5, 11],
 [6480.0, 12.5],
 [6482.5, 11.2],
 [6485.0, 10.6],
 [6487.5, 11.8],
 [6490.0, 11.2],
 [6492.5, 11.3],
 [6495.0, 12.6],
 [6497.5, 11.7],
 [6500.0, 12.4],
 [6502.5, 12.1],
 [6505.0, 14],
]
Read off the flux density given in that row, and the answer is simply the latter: 10.2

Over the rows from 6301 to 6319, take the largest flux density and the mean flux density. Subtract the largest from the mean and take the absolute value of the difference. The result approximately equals 1.12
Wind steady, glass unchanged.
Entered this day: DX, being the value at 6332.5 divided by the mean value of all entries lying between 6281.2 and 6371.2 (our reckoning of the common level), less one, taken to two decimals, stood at -0.23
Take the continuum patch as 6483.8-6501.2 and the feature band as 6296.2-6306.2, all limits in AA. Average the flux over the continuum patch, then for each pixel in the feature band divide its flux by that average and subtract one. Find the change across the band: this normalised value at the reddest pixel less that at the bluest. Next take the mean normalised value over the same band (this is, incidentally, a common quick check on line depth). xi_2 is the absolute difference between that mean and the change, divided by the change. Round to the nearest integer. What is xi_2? 2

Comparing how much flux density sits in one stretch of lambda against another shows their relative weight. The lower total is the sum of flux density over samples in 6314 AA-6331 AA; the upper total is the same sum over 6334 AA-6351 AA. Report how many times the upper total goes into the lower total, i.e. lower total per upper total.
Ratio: 1.02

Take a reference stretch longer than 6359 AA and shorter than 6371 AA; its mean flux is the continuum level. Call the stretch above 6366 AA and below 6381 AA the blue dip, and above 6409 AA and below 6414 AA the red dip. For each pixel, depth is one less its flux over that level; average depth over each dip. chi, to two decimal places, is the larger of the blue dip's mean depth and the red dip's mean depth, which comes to -0.10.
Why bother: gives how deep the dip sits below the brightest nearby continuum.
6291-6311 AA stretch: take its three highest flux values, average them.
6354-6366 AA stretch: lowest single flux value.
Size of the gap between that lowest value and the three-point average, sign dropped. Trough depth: 1.5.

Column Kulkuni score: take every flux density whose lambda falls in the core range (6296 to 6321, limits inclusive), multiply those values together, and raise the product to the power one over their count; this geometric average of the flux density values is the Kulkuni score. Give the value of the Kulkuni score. 10.3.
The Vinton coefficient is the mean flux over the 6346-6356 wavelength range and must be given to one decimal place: 10.8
